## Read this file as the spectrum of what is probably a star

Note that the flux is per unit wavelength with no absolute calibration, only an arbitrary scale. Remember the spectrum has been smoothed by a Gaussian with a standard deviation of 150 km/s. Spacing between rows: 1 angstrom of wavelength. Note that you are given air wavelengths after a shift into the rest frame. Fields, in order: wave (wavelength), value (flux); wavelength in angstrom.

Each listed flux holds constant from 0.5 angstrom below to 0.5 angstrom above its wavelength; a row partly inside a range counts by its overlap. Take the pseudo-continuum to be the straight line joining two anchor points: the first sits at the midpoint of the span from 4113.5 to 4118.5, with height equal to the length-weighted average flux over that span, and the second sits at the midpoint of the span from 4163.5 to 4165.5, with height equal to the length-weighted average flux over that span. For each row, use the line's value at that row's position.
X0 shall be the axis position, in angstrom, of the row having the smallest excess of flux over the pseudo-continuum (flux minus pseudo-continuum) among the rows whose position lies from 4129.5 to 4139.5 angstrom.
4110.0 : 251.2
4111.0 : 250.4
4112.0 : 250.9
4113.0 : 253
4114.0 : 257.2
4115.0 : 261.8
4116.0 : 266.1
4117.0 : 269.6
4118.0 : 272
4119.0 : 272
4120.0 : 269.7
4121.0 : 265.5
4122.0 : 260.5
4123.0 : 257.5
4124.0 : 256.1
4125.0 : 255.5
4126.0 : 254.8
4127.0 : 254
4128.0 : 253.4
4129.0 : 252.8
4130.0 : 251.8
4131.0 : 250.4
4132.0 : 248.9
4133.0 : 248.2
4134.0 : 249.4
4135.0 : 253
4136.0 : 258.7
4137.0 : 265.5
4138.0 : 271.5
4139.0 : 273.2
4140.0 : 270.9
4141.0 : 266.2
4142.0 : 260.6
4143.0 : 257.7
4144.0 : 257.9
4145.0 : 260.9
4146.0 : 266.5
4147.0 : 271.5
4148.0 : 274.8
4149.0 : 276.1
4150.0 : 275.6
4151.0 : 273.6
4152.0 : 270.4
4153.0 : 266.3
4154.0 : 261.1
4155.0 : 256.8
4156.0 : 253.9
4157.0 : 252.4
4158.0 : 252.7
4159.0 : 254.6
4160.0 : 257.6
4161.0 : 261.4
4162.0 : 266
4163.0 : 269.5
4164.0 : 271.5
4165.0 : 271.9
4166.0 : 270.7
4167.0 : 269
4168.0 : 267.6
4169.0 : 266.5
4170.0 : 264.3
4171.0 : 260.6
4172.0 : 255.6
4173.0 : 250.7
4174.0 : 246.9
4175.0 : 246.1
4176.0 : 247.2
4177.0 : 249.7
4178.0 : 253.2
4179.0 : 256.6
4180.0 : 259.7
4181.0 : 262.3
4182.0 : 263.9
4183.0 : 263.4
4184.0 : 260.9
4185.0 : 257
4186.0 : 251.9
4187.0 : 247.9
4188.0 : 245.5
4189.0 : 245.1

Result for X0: 4133.0 angstrom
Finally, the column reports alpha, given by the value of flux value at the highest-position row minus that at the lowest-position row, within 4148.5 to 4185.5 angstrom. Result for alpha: -19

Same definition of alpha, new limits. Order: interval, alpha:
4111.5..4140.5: 20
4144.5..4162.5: 5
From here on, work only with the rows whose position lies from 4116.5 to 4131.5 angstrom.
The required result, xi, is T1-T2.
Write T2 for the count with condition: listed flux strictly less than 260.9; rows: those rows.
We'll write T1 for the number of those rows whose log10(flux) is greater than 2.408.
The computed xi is -2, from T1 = 8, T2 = 10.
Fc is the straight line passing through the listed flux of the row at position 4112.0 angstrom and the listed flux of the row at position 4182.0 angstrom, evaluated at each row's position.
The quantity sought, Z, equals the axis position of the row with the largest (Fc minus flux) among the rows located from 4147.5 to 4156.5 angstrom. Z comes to 4156.0 angstrom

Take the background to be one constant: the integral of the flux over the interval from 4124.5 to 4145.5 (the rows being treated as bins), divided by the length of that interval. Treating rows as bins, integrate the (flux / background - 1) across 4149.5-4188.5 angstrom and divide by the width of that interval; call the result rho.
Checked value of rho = 0.008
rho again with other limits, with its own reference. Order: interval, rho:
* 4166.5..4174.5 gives 0.009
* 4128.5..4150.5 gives 0.016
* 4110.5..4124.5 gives 0.014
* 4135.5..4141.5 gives 0.038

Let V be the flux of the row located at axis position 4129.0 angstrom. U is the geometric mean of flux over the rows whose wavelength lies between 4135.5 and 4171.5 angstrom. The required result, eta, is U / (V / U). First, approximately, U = 265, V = 252.8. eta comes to 278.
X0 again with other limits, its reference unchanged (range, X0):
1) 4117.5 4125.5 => 4125.0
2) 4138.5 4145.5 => 4143.0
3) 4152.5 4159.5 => 4157.0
